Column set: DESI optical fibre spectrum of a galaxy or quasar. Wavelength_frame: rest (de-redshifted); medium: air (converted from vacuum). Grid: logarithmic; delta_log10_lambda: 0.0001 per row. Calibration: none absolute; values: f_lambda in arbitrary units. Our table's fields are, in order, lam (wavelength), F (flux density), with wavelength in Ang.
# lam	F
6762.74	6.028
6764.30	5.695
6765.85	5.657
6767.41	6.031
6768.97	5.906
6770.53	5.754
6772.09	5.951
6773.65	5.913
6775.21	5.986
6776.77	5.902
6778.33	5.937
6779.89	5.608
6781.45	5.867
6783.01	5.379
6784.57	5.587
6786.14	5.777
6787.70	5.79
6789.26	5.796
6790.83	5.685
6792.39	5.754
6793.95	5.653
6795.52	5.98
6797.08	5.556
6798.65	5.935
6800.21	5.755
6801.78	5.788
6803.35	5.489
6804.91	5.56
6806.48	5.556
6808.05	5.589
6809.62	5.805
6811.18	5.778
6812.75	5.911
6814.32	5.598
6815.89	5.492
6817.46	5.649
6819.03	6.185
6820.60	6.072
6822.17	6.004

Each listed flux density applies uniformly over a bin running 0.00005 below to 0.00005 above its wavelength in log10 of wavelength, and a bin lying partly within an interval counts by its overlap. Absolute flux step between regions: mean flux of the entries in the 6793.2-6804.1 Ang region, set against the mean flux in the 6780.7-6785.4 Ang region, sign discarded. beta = 0.13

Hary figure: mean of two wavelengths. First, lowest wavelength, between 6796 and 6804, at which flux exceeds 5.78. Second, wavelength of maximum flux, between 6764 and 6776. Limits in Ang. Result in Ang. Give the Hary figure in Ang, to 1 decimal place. 6783.0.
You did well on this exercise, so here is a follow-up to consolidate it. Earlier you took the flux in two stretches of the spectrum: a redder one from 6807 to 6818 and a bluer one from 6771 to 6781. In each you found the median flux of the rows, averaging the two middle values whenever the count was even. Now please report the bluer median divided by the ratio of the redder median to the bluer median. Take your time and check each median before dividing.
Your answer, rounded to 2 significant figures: 6.2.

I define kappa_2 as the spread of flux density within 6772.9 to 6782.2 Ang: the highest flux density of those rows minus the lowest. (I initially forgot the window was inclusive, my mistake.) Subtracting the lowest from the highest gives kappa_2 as 0.38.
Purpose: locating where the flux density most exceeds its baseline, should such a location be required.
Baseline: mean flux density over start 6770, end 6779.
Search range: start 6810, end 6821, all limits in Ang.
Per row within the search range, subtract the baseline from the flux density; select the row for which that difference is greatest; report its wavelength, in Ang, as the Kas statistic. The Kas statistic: 6819.03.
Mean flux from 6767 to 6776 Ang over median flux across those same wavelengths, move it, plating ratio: 1.00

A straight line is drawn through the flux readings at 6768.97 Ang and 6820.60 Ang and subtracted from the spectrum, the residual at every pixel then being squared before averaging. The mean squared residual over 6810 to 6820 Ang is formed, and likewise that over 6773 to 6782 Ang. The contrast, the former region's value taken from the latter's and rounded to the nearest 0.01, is -0.11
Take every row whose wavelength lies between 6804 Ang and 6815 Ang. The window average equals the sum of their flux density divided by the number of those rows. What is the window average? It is 5.69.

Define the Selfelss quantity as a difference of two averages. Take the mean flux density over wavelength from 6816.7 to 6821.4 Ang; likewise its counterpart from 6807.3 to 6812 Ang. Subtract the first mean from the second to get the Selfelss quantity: -0.24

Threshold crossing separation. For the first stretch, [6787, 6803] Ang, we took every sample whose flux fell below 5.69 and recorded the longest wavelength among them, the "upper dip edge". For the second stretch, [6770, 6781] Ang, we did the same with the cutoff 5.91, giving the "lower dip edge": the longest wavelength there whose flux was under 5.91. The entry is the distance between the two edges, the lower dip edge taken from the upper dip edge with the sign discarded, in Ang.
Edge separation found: 17.2 Ang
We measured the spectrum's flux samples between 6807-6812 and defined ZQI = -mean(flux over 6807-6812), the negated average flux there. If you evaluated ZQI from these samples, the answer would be -5.72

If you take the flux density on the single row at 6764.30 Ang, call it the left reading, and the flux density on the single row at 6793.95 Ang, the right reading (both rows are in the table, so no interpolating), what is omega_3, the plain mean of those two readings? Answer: 5.67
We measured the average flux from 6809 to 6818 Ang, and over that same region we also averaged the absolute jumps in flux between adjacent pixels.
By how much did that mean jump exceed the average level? -5.56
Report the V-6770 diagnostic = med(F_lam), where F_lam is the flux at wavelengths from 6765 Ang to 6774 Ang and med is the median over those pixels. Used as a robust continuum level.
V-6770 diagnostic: 5.91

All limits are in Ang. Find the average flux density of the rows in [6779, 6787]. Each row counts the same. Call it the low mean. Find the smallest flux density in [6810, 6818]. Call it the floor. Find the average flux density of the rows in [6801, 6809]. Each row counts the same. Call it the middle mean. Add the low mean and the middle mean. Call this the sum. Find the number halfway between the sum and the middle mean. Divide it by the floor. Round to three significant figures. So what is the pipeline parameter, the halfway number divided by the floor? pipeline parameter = 1.53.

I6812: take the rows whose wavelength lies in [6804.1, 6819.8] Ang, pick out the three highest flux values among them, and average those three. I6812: 5.97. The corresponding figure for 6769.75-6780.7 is 5.96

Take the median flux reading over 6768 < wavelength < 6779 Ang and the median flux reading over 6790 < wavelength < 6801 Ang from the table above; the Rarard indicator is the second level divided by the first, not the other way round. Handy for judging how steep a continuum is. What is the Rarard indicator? 0.97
